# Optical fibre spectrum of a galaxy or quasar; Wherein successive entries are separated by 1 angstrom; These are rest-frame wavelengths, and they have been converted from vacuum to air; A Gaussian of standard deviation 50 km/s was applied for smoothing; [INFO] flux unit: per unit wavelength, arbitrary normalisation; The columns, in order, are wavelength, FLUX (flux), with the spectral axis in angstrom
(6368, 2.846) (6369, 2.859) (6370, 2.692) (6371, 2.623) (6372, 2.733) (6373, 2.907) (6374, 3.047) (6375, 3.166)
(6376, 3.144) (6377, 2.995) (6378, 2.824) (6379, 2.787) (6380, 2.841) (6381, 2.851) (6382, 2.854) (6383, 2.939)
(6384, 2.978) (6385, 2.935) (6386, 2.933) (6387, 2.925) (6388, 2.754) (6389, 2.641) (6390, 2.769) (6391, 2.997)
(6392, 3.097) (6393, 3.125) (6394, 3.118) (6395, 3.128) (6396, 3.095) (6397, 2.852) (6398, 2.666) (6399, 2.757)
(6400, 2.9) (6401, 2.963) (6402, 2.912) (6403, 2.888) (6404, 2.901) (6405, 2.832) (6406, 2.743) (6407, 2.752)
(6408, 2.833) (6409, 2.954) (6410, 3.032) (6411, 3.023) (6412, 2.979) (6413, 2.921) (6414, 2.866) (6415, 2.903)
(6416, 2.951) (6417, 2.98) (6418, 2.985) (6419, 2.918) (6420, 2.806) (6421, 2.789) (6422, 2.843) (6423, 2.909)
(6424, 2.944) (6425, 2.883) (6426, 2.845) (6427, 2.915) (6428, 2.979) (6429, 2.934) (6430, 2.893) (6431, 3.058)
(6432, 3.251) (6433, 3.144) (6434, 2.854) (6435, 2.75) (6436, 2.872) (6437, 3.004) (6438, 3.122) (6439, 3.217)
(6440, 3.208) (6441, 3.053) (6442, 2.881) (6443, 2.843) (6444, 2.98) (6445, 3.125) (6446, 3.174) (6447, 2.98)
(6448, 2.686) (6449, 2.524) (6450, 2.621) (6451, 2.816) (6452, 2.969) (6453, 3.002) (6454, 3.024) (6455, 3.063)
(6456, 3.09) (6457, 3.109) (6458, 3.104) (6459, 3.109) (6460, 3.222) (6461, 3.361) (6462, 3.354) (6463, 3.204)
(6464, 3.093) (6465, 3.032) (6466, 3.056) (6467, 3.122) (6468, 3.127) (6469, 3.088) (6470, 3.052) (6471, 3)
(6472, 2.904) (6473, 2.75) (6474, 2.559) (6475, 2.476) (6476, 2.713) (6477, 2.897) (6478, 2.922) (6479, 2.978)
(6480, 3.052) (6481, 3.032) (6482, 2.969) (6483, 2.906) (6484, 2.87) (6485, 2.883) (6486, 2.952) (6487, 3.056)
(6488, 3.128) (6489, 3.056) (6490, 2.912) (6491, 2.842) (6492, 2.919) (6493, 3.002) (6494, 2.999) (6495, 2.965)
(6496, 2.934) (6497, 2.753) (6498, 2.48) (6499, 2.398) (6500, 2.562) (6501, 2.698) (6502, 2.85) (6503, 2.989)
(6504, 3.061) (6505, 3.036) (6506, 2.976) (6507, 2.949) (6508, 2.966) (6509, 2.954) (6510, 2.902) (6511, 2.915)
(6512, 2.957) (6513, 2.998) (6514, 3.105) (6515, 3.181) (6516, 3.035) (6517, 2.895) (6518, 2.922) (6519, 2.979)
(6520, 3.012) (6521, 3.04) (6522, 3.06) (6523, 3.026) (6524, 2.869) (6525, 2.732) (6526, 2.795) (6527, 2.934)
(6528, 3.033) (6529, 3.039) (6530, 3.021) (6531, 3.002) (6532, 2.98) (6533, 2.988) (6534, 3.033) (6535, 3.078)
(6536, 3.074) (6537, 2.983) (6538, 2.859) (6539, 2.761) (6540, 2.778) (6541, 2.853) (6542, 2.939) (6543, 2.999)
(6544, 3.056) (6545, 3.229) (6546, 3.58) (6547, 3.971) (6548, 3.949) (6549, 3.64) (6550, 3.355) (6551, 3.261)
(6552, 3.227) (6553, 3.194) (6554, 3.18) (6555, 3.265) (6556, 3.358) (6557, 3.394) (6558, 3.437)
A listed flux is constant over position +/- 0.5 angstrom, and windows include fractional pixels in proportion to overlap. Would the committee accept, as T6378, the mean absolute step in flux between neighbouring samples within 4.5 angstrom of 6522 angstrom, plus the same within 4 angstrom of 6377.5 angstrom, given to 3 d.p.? 0.146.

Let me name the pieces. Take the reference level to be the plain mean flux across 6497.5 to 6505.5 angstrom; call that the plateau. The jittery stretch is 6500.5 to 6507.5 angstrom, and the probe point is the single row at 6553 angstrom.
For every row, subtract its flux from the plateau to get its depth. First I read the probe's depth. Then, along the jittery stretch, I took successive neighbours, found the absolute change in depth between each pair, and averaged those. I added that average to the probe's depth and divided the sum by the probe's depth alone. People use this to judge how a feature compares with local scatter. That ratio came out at 0.8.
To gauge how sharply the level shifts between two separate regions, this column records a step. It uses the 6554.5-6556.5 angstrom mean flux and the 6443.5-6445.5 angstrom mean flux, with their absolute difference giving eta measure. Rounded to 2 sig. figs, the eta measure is 0.26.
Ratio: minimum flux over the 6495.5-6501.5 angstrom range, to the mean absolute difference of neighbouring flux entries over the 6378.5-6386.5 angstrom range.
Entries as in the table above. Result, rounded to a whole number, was 71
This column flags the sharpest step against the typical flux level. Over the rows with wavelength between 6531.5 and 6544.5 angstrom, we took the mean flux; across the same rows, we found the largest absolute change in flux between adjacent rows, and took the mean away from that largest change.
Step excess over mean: -2.83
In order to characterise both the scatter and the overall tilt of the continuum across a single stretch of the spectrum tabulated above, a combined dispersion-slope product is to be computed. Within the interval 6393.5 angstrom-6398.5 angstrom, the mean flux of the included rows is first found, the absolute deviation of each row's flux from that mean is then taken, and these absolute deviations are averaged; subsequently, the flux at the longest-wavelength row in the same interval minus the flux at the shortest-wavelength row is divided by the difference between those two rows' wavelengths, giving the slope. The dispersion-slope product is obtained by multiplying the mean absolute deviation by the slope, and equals -0.019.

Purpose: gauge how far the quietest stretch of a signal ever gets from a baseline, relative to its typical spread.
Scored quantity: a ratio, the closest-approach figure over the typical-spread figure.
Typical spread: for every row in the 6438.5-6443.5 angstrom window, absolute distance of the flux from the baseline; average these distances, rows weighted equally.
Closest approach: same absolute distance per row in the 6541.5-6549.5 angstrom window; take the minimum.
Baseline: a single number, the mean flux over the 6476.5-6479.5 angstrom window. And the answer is 0.041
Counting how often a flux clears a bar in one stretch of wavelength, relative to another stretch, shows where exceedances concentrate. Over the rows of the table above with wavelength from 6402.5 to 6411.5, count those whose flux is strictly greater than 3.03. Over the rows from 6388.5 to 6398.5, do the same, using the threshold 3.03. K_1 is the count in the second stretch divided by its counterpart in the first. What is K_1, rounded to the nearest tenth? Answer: 5.0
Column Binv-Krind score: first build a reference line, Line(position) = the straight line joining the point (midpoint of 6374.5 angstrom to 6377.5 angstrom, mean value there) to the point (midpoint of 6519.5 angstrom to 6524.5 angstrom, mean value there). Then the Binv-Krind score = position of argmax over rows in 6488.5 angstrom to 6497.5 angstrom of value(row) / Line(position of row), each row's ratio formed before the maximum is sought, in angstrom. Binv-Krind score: 6489 angstrom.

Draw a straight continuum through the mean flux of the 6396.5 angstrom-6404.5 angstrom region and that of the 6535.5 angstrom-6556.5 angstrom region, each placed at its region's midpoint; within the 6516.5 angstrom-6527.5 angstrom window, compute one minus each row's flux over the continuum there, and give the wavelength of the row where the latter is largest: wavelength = 6525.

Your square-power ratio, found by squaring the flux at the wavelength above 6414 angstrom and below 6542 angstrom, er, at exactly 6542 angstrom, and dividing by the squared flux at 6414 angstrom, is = 1.05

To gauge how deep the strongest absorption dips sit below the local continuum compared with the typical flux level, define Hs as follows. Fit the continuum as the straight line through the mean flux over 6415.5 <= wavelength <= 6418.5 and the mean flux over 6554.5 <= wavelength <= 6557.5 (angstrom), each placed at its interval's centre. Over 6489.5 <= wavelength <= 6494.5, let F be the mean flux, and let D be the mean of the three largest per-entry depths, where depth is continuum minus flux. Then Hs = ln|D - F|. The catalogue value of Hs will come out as 0.98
